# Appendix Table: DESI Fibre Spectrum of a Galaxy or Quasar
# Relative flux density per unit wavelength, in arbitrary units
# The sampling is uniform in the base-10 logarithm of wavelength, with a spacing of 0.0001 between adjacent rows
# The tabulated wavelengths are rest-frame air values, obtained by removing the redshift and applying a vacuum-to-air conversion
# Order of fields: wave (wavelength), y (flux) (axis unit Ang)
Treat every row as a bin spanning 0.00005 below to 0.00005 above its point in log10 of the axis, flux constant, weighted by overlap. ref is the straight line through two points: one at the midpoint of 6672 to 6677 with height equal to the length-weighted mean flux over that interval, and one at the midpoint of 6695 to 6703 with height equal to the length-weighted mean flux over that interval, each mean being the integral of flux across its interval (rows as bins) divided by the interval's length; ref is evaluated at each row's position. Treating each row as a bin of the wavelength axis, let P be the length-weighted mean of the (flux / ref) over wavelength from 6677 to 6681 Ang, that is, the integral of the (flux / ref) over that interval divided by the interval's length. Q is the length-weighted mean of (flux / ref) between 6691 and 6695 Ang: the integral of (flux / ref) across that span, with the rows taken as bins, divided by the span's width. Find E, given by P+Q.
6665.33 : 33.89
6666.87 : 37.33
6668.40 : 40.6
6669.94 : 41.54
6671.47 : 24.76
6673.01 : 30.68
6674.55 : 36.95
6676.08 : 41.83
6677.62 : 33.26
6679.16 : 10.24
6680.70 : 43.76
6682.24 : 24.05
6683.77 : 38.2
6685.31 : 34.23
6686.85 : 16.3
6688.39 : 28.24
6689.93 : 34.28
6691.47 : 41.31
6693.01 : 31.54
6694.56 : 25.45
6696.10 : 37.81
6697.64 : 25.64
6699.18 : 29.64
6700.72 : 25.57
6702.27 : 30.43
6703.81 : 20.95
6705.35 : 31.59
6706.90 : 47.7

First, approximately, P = 0.785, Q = 1.05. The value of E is 1.83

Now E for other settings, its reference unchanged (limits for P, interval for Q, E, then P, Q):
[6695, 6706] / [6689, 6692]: 2.15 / 0.980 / 1.17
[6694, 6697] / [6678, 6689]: 1.88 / 1.044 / 0.84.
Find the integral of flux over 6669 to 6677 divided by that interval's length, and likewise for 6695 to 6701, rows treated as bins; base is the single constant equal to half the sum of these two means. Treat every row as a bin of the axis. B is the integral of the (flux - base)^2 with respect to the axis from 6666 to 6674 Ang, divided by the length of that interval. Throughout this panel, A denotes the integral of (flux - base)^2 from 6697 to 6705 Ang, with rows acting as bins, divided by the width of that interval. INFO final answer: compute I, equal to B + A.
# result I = 91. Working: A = 46.0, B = 45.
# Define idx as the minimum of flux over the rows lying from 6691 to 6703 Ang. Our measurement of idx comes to 25.45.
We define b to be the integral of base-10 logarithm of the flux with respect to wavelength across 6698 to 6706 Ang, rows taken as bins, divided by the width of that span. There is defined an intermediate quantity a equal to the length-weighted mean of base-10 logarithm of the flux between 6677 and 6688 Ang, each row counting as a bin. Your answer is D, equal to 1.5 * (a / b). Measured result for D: 1.48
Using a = 1.41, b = 1.435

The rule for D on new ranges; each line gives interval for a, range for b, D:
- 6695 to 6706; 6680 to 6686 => 1.42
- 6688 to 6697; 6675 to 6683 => 1.58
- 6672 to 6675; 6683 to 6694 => 1.52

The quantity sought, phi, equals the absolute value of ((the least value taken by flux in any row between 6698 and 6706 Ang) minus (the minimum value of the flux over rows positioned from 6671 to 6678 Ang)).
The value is 3.8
